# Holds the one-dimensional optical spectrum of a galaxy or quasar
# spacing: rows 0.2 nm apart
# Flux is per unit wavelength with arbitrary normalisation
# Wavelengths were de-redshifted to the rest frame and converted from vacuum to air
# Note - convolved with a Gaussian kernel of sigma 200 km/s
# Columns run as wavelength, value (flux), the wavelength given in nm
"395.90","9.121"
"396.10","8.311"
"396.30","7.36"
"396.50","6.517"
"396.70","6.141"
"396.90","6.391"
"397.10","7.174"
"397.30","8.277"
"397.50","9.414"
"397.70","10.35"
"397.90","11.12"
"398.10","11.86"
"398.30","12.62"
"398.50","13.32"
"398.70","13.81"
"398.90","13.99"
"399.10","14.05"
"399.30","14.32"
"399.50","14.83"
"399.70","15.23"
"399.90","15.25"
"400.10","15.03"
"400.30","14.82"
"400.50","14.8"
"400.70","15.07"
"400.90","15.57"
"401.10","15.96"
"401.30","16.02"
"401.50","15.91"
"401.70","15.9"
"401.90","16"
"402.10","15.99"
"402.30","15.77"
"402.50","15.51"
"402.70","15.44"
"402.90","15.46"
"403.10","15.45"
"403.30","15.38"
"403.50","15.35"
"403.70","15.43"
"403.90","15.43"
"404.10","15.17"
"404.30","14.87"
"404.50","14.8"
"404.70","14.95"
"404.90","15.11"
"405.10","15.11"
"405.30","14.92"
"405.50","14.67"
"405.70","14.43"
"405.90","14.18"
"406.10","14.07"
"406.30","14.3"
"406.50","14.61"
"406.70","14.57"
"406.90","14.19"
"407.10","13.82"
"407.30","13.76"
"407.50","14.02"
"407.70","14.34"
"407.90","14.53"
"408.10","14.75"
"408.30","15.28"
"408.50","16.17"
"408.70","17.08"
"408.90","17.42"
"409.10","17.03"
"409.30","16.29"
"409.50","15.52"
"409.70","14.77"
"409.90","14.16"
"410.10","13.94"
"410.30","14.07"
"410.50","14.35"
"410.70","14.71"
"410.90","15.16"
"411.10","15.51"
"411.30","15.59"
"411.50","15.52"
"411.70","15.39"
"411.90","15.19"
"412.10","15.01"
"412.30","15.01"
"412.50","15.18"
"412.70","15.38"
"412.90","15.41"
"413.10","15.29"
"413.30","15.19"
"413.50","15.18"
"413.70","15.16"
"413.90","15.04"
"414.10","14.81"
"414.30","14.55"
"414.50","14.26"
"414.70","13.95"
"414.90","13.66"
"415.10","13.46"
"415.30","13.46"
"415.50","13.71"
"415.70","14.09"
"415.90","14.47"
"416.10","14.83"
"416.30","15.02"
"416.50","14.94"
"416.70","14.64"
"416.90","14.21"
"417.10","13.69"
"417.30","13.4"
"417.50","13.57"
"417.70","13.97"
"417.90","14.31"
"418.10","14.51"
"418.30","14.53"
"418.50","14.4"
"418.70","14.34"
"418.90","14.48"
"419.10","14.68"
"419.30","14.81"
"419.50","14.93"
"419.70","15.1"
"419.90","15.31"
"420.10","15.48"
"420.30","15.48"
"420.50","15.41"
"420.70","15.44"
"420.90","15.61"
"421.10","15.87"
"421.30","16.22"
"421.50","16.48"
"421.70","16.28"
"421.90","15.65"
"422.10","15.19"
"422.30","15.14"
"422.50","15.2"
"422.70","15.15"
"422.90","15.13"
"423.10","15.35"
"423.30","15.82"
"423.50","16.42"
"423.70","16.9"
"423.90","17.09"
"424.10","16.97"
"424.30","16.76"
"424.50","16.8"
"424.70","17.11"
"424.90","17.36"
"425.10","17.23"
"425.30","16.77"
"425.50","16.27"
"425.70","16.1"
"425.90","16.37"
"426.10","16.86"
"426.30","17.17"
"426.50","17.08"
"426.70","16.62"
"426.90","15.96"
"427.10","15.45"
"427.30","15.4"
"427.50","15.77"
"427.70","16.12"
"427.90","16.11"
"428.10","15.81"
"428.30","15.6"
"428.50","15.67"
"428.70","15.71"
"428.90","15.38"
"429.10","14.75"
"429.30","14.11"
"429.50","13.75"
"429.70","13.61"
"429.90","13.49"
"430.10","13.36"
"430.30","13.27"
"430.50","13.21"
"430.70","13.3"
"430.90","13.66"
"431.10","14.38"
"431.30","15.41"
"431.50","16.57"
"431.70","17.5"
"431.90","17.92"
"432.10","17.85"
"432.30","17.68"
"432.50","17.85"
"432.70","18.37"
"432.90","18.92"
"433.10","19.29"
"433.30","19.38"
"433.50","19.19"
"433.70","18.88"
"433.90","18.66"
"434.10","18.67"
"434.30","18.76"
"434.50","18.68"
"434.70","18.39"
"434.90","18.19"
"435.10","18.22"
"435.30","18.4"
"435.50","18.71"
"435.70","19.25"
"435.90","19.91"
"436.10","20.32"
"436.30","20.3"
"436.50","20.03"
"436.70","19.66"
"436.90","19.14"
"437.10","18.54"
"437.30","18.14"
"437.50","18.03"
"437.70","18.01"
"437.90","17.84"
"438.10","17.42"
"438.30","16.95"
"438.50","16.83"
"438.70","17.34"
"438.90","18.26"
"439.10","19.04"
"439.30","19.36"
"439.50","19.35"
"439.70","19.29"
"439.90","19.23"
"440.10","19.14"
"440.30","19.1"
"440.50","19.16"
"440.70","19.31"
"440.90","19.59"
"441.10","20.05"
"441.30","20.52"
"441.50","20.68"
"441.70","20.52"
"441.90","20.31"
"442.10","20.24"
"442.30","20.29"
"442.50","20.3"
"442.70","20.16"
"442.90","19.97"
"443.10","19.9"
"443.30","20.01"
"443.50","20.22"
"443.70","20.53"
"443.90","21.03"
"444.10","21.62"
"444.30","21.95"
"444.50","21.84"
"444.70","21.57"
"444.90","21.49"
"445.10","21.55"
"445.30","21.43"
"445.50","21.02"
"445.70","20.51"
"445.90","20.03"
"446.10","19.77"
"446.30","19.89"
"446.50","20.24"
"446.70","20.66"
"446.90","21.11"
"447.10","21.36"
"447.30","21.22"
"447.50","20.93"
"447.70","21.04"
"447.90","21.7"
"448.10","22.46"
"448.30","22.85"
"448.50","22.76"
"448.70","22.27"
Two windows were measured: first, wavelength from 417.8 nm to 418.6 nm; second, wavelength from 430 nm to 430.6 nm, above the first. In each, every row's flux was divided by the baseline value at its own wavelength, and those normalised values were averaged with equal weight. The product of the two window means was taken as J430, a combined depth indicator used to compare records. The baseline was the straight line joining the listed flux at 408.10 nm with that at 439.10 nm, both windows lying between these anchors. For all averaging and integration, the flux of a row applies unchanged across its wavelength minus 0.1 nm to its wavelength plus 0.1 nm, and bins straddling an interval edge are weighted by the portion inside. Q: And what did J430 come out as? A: 0.67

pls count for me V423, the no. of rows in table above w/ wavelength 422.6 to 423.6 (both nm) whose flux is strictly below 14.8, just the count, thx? 0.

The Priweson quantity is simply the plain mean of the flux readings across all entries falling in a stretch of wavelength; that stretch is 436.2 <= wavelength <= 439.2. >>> 18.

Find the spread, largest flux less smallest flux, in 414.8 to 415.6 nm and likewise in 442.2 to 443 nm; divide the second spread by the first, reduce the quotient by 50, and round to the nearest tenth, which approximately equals -48.7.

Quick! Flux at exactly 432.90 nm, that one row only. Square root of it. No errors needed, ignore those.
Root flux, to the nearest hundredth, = 4.35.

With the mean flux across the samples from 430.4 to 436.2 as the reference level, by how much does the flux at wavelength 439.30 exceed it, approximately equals 1.6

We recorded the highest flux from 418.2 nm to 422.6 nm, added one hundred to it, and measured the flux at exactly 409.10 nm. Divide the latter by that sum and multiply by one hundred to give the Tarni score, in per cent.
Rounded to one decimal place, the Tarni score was 14.6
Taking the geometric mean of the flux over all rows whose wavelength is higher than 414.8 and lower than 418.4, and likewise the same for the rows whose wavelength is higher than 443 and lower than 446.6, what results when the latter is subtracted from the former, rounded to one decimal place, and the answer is -6.7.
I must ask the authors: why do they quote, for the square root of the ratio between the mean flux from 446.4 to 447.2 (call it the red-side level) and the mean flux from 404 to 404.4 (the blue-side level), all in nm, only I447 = 1.18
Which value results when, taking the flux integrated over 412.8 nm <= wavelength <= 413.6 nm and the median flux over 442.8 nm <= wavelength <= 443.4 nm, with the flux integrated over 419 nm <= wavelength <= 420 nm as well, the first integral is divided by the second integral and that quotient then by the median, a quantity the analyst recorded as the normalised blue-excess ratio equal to 0.041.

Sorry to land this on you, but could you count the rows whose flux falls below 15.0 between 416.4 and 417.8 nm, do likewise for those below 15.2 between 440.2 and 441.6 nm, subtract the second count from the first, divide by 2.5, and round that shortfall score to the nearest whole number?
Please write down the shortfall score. 3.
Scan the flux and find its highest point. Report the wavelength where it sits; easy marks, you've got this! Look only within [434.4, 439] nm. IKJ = 436.10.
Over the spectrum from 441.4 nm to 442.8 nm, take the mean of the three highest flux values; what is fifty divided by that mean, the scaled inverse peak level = 2.44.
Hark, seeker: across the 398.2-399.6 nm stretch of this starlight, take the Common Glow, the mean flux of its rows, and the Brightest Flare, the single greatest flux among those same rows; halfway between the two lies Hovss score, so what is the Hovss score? 14.3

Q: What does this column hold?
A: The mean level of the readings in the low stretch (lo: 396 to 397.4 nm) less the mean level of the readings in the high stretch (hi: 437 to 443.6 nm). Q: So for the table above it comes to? -12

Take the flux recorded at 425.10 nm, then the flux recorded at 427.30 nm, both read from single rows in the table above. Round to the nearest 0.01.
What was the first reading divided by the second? 1.12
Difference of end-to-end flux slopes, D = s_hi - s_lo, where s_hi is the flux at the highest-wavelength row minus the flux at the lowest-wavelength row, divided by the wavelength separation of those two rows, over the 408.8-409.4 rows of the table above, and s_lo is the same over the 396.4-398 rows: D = -6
